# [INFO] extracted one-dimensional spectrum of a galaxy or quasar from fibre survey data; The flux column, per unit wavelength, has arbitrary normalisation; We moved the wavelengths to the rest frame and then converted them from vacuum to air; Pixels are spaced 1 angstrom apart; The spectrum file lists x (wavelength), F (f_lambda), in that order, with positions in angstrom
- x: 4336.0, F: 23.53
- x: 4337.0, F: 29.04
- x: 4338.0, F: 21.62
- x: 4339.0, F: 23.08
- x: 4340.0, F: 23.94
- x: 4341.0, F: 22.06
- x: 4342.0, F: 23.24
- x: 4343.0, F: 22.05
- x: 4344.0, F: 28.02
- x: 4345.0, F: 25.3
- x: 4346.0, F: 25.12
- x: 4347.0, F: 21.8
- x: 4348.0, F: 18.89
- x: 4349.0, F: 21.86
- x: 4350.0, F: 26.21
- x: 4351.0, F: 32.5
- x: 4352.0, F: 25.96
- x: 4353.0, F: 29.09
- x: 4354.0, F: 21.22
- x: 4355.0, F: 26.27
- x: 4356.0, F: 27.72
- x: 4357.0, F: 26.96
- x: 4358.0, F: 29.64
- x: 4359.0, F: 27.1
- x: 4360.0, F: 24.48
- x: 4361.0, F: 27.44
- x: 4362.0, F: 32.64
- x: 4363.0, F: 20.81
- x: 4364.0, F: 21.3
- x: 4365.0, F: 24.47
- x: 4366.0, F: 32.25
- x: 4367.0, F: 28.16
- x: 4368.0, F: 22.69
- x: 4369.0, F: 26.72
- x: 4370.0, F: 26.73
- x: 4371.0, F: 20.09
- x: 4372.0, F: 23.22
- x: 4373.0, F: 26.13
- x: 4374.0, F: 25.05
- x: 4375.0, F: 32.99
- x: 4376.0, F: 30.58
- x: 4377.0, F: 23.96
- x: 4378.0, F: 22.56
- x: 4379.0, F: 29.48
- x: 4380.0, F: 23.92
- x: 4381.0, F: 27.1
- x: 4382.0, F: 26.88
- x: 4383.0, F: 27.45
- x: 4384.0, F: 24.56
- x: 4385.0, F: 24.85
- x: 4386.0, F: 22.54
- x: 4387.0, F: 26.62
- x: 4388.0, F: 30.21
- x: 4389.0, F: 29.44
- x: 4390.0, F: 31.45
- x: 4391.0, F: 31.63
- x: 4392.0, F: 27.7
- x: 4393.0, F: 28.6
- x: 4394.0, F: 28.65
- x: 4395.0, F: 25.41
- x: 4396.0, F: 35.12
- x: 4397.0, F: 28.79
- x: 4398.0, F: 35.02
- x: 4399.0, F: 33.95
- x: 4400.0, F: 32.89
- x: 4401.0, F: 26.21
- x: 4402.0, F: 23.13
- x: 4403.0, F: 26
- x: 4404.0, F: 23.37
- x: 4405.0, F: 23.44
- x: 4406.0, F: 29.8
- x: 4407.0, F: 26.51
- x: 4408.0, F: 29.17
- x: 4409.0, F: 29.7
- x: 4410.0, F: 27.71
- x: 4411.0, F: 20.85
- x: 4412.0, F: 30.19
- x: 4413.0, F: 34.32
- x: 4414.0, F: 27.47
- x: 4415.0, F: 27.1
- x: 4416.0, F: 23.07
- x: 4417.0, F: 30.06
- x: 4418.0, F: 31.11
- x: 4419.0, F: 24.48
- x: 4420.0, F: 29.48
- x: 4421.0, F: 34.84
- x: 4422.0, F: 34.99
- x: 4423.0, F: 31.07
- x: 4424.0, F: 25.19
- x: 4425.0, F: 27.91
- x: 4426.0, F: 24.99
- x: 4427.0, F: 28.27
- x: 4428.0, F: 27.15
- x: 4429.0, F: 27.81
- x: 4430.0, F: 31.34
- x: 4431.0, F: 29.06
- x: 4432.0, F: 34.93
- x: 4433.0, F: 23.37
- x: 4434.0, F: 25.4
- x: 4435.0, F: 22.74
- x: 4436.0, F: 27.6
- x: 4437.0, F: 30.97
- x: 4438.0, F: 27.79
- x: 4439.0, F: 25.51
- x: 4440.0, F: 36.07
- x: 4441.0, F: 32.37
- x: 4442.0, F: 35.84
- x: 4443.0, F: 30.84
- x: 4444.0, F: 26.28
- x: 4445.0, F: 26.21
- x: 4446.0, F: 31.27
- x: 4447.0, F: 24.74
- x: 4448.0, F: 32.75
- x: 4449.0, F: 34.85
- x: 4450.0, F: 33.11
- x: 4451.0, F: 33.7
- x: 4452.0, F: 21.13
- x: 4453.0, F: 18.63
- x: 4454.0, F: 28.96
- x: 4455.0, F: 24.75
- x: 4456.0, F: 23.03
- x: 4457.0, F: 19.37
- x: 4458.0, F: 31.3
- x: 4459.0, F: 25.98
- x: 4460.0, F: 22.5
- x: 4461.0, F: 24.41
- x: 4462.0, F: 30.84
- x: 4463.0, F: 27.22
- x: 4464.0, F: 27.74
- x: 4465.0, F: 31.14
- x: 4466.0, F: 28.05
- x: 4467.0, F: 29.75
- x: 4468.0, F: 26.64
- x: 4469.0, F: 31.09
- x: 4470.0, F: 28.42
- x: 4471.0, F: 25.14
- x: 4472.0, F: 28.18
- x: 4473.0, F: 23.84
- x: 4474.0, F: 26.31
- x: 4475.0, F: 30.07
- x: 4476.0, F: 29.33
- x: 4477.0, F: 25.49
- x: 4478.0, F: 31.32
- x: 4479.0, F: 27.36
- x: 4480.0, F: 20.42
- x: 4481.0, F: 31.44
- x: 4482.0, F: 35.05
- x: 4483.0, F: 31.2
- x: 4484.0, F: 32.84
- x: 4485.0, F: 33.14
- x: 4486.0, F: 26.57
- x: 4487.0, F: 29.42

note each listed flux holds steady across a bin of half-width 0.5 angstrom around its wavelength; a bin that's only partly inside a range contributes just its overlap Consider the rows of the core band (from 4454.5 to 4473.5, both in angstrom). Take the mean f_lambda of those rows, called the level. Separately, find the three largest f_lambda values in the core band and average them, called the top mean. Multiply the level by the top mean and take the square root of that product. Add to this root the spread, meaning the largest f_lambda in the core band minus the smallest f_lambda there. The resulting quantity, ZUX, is 41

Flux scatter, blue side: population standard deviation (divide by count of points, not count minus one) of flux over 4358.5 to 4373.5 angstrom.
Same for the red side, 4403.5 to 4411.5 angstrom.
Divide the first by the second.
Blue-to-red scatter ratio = 1.1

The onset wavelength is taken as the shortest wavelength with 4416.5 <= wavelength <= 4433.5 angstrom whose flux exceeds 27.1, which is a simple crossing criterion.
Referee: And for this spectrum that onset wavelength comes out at 4417.0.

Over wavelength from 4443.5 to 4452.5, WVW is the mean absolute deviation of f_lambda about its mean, 4.2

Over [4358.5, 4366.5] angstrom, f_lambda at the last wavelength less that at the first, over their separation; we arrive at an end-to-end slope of 0.74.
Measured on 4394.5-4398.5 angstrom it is 3.20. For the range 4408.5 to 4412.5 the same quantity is 0.16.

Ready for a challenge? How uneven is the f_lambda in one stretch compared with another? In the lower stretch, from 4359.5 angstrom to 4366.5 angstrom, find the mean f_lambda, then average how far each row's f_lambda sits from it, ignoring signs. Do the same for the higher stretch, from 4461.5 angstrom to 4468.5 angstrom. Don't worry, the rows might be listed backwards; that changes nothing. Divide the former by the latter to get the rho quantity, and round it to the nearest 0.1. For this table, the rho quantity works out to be 2.5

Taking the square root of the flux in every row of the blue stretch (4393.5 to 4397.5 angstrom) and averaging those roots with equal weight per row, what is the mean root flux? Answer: 5.4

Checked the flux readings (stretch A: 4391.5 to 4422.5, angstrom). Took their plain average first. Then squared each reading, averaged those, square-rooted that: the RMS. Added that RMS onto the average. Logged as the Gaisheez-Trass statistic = 57.6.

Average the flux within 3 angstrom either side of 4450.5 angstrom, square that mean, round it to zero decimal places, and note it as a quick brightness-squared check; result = 843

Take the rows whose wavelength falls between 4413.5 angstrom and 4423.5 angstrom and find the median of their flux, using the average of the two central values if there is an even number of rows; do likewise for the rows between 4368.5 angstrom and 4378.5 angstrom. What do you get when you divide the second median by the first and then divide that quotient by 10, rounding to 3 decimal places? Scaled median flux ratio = 0.086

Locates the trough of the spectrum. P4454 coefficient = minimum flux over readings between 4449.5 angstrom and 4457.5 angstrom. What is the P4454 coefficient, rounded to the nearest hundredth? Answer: 18.63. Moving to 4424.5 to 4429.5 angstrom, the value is 24.99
